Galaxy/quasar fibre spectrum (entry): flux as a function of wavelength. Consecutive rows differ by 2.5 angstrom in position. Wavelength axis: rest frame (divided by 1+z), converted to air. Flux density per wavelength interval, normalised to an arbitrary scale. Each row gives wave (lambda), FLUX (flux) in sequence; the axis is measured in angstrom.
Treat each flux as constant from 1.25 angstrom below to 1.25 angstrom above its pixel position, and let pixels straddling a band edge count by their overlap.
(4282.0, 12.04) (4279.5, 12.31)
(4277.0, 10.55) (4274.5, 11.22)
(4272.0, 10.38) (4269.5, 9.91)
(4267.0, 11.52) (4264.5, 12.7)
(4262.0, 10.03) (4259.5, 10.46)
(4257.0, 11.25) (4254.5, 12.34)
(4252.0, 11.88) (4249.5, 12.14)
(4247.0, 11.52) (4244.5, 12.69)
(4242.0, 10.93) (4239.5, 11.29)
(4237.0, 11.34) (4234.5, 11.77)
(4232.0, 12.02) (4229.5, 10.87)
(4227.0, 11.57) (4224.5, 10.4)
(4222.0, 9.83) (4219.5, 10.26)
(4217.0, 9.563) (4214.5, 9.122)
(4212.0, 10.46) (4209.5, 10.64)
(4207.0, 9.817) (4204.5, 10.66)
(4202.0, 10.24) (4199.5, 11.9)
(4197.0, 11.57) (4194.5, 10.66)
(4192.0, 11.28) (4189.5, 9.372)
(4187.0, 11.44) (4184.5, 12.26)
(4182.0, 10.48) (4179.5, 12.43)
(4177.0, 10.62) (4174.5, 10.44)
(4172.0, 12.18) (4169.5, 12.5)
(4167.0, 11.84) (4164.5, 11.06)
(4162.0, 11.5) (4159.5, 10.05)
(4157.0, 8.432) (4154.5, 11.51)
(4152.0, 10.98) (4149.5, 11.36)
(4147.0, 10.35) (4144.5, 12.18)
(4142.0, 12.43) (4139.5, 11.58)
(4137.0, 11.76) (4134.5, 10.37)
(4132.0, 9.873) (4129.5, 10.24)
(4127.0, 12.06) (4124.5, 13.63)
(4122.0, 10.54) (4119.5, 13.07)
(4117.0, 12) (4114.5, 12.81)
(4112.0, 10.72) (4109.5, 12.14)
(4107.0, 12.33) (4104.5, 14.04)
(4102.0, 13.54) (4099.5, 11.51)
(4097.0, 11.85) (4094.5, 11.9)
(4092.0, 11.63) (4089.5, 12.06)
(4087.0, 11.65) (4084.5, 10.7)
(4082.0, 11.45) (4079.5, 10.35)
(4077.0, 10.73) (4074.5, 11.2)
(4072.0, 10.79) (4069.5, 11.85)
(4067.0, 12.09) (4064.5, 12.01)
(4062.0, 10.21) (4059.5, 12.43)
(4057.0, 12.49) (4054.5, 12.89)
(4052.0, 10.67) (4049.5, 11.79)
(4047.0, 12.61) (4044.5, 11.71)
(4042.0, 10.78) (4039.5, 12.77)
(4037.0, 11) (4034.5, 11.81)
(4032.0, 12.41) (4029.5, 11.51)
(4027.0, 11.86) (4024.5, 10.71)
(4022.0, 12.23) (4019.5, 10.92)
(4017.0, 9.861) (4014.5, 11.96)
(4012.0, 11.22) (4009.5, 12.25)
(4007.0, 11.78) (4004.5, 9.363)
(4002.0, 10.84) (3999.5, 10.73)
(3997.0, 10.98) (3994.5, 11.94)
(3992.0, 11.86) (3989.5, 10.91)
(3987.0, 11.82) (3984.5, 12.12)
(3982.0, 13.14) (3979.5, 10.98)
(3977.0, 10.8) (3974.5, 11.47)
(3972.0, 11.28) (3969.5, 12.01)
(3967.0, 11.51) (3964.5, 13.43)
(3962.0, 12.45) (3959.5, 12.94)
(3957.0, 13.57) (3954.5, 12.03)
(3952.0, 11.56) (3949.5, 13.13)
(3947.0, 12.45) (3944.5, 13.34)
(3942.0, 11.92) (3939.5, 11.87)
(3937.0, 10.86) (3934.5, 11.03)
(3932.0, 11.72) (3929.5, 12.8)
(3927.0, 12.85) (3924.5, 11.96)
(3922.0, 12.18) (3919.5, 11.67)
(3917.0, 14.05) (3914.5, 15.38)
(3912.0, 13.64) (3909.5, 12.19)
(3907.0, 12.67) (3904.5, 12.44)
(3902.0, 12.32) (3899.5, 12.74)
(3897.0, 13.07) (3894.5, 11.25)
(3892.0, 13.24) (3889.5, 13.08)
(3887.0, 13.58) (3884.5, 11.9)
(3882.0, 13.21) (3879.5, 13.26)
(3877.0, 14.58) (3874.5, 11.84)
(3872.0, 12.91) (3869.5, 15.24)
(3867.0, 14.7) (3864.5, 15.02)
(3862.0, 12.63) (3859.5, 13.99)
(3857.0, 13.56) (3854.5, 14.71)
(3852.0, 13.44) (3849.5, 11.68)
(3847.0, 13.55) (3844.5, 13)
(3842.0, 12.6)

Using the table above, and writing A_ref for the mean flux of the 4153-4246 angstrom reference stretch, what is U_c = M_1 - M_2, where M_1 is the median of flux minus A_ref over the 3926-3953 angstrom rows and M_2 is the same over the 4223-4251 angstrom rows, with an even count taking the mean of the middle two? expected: 0.40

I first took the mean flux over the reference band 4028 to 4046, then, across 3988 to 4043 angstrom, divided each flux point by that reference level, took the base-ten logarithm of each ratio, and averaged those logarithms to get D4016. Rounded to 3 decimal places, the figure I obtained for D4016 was -0.015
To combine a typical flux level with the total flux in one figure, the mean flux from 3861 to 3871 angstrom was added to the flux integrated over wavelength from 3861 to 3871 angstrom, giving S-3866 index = 158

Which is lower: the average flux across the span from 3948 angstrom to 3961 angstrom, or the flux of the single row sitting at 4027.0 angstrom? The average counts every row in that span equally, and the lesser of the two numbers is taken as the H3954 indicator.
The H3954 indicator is 11.9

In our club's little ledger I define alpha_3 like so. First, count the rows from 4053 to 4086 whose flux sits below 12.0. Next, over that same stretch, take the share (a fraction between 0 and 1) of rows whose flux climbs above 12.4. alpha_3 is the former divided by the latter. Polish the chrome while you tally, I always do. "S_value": 35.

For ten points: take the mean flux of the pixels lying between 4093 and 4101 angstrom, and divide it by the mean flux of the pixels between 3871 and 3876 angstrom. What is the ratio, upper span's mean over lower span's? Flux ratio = 0.95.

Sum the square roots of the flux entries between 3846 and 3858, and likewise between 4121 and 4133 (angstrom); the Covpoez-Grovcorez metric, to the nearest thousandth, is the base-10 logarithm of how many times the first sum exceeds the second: 0.038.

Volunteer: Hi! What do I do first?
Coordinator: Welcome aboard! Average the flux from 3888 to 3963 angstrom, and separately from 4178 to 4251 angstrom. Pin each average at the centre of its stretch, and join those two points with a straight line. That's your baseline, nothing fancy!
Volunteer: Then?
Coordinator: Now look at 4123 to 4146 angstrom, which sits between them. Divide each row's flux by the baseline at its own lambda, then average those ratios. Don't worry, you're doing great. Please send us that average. 1.01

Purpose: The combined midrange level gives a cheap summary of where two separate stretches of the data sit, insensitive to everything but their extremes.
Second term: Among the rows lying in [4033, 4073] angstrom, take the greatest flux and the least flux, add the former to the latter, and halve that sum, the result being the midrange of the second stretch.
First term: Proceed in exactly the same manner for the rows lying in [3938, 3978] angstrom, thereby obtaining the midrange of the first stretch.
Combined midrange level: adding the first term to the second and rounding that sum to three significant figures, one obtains 23.7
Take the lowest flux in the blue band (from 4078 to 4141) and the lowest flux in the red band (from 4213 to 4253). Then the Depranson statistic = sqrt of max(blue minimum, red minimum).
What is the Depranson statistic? 3.14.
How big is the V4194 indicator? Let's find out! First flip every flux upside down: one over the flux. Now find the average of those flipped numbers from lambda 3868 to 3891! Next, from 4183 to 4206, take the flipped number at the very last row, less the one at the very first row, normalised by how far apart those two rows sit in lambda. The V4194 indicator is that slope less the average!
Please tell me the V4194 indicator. -0.075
